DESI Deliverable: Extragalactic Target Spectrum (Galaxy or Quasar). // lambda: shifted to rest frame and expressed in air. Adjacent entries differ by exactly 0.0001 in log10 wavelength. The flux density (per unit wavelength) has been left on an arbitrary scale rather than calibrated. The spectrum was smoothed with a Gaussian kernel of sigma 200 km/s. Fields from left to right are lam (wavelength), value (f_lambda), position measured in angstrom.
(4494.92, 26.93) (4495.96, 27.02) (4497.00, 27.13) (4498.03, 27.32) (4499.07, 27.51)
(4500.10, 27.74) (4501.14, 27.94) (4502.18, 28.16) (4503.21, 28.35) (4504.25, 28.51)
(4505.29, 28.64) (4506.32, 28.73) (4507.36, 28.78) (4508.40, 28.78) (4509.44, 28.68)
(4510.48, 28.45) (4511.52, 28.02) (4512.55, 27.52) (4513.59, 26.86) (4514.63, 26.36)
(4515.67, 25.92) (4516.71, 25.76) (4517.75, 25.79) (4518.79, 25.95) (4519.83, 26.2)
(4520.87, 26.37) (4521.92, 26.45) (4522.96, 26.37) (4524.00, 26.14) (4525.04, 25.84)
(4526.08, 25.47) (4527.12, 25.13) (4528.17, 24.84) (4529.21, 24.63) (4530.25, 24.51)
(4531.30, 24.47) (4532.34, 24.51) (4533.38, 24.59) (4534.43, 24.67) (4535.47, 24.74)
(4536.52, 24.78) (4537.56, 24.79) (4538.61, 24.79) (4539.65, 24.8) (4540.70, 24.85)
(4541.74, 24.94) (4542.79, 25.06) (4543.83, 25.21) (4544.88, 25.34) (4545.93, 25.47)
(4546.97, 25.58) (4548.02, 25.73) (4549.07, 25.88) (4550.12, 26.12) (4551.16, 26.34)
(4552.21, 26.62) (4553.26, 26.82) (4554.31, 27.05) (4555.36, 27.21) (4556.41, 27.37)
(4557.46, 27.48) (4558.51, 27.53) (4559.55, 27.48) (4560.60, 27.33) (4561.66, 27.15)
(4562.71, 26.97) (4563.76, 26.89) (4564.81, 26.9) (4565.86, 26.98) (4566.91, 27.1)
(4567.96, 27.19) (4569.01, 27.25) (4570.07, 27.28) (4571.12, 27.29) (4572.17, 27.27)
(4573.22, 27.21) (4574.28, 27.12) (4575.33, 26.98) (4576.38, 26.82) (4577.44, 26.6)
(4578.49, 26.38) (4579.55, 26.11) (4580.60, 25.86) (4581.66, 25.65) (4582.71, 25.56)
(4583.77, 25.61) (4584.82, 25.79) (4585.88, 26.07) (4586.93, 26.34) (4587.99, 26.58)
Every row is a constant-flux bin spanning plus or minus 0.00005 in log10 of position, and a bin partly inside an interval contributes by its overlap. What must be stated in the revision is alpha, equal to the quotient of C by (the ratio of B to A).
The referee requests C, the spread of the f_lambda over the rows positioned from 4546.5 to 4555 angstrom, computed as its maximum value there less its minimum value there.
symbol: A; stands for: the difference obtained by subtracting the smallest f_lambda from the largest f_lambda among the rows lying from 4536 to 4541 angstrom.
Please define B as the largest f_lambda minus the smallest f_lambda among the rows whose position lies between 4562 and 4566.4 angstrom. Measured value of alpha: 1.14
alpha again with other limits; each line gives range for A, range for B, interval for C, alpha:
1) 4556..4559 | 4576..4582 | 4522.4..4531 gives 0.25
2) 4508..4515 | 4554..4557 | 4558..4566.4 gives 4.84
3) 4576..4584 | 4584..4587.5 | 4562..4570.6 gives 0.89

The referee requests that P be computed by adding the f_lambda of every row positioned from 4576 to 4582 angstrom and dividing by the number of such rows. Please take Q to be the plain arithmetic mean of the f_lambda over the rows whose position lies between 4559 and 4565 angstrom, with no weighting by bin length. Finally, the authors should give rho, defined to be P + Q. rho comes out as 53.4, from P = 26.2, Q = 27.1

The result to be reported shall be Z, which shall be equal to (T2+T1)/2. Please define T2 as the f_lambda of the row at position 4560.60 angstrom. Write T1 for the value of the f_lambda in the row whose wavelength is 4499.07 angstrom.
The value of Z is 27.4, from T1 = 27.51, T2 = 27.33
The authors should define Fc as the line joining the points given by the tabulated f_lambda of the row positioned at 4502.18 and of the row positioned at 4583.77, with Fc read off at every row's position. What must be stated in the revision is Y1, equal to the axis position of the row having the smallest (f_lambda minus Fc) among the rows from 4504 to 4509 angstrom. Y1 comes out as 4504.25 angstrom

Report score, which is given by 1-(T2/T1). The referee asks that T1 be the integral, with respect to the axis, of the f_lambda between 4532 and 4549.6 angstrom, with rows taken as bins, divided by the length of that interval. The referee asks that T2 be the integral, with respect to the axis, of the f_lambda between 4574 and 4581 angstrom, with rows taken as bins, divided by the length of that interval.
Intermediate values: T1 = 25.0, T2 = 26.6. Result -0.06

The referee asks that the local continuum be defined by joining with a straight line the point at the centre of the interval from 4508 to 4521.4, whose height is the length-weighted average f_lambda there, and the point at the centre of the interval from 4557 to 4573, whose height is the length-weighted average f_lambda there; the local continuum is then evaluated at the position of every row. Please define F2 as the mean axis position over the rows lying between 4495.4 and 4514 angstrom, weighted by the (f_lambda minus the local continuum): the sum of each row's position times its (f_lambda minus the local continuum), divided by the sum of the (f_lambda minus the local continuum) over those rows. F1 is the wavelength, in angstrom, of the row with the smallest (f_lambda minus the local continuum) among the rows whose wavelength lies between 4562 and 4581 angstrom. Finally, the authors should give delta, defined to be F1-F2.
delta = 74.9 angstrom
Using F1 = 4580.60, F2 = 4505.7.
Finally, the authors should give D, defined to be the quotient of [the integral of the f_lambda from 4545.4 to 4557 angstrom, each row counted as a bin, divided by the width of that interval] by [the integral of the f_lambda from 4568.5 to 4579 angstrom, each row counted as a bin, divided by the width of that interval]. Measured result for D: 0.98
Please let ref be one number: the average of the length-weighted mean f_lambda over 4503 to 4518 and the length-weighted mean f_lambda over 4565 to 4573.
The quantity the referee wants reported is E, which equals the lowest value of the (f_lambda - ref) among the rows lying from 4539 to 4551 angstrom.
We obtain -2.7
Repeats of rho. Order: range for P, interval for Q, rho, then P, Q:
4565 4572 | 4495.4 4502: 54.6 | 27.2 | 27.4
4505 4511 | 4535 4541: 53.5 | 28.7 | 24.8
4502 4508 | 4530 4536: 53.1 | 28.5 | 24.6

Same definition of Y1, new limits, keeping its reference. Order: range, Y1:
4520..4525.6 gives 4525.04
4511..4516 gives 4515.67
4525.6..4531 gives 4530.25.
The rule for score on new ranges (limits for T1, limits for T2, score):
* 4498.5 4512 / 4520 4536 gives 0.11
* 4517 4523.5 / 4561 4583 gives -0.02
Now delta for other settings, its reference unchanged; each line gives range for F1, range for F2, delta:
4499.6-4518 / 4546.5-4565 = -32.8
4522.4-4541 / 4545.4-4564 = -16.9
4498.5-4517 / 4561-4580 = -57.7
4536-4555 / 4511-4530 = 14.1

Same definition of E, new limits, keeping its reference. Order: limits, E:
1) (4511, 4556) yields -3.0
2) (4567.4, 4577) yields -0.6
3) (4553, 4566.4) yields -0.6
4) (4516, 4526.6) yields -2.0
